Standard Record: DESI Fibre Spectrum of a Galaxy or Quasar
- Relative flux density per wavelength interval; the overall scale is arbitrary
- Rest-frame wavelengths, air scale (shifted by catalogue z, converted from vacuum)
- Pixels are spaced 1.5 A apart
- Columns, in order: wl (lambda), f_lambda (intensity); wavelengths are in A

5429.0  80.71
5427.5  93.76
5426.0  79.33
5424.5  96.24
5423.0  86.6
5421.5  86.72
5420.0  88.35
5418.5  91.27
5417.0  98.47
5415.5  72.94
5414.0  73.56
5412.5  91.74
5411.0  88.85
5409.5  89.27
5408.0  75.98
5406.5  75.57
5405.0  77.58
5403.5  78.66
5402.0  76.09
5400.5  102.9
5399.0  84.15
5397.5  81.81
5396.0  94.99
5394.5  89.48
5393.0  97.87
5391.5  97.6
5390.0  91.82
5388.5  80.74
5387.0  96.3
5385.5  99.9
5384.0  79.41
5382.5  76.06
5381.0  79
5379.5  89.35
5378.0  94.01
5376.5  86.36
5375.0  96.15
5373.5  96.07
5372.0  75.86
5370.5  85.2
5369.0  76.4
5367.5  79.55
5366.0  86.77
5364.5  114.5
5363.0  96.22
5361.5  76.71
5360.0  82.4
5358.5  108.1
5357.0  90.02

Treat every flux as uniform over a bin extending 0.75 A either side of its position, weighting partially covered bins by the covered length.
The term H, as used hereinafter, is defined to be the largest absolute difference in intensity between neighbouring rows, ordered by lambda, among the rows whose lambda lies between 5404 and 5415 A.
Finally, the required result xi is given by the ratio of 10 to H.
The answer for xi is 0.55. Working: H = 18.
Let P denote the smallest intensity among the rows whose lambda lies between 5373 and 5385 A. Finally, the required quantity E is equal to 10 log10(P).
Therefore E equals 18.8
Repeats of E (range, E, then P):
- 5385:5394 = 19.1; 80.74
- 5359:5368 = 18.8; 76.71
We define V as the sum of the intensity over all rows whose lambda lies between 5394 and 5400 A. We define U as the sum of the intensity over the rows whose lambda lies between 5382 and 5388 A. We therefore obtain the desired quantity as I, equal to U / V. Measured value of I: 1.00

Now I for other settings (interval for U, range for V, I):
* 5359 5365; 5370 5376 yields 1.05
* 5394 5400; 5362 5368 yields 0.93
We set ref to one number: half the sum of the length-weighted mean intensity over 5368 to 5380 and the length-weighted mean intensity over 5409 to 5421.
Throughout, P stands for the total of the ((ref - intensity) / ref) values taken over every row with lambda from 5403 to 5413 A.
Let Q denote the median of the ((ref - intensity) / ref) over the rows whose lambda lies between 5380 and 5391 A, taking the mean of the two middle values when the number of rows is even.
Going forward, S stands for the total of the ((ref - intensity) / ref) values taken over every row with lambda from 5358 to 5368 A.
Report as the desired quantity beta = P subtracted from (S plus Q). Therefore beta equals -0.7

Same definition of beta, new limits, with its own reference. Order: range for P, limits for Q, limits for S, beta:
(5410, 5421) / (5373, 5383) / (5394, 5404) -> -0.1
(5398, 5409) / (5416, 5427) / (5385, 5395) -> -1.0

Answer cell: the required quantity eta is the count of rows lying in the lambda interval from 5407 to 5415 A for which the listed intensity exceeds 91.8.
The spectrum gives 0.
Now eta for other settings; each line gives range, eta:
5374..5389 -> 4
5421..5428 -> 2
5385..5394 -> 5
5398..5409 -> 1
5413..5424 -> 1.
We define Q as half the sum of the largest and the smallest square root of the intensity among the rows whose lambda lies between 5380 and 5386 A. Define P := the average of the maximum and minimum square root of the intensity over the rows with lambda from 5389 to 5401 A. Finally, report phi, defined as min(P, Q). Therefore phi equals 9.36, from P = 9.59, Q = 9.36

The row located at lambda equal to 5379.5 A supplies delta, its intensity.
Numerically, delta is 89.35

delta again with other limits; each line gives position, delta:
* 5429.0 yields 80.71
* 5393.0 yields 97.87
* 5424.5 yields 96.24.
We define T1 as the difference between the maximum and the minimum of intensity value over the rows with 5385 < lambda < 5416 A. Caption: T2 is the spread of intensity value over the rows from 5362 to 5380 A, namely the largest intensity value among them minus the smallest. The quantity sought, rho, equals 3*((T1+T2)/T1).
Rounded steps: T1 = 30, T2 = 39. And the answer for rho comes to 6.9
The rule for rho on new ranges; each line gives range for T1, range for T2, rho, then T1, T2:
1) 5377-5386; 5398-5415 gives 6.7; 24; 29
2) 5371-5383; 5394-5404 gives 7.0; 20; 27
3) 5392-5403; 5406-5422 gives 5.9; 27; 26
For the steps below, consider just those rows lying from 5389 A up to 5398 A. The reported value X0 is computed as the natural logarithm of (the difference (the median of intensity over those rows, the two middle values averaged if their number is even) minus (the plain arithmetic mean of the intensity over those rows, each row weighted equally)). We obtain 0.1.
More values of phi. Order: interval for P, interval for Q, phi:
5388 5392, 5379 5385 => 9.09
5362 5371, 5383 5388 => 9.45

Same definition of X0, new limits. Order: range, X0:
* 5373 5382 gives 0.4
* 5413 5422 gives 0.8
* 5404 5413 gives -3.0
